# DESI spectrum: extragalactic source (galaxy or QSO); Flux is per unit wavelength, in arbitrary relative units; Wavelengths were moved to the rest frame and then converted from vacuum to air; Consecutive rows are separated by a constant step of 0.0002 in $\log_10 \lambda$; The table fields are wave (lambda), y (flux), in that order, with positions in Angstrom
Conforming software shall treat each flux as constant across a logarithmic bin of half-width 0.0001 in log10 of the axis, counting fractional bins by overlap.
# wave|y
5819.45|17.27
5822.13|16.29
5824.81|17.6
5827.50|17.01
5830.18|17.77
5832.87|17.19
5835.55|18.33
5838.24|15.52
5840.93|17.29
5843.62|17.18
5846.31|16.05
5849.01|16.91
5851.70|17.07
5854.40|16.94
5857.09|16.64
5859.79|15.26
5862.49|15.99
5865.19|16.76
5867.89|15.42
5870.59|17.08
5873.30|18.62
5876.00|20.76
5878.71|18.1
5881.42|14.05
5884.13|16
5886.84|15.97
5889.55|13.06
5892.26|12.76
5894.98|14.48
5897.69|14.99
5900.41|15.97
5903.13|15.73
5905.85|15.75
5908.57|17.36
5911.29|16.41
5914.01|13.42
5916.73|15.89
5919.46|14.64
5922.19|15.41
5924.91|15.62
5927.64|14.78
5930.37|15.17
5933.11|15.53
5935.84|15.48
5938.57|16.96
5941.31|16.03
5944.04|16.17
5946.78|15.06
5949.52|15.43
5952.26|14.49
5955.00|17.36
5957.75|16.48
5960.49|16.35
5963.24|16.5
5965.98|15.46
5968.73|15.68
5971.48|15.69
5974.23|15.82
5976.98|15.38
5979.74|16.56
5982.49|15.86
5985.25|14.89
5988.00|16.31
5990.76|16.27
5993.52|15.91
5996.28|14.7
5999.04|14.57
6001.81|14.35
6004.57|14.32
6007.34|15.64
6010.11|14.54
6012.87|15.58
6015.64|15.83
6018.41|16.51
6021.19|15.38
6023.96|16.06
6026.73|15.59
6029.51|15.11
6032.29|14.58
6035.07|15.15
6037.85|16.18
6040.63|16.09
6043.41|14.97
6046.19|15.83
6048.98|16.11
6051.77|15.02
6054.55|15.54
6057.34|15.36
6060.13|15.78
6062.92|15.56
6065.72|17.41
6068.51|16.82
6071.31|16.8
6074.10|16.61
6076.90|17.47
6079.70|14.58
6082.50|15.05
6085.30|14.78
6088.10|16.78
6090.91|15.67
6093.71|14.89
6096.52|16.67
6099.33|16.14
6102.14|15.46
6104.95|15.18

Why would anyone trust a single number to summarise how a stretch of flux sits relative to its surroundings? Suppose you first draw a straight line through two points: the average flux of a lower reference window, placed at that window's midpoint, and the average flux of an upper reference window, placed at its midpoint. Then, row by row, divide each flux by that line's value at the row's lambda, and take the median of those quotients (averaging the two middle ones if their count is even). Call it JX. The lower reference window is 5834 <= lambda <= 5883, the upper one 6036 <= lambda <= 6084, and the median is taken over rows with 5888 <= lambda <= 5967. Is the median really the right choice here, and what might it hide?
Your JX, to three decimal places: 0.942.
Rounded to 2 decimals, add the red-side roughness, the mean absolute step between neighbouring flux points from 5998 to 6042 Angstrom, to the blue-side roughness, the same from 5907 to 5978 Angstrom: 1.49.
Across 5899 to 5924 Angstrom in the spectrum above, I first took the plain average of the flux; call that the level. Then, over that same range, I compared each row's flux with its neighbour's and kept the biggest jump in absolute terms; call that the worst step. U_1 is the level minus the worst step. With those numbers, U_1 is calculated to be 12.6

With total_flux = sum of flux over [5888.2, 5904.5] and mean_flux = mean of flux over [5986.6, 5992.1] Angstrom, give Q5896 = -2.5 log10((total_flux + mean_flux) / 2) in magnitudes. -4.3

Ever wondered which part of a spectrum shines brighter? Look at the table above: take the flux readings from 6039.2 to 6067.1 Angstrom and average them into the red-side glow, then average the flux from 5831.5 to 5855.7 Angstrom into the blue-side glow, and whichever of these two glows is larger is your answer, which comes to 16.9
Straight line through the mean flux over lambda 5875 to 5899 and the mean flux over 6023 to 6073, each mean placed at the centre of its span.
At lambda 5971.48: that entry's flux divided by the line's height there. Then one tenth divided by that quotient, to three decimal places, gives 0.100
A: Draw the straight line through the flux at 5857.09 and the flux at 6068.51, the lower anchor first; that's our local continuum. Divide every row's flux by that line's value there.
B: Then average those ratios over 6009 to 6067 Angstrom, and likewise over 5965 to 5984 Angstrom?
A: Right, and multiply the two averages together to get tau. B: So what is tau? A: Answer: 0.877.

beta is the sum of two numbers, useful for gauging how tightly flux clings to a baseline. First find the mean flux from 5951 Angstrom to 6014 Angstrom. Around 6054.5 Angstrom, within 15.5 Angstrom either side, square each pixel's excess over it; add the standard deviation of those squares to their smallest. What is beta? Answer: 1.0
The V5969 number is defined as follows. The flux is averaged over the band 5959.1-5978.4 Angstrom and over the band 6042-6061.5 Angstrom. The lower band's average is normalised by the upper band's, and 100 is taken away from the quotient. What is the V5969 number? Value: -99.0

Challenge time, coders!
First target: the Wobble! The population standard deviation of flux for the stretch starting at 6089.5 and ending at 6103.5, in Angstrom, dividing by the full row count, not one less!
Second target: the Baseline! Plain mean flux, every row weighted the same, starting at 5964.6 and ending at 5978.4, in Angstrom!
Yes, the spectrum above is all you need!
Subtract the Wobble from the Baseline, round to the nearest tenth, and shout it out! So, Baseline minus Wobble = 15.0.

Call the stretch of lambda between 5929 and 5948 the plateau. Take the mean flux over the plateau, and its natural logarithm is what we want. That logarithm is 2.76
